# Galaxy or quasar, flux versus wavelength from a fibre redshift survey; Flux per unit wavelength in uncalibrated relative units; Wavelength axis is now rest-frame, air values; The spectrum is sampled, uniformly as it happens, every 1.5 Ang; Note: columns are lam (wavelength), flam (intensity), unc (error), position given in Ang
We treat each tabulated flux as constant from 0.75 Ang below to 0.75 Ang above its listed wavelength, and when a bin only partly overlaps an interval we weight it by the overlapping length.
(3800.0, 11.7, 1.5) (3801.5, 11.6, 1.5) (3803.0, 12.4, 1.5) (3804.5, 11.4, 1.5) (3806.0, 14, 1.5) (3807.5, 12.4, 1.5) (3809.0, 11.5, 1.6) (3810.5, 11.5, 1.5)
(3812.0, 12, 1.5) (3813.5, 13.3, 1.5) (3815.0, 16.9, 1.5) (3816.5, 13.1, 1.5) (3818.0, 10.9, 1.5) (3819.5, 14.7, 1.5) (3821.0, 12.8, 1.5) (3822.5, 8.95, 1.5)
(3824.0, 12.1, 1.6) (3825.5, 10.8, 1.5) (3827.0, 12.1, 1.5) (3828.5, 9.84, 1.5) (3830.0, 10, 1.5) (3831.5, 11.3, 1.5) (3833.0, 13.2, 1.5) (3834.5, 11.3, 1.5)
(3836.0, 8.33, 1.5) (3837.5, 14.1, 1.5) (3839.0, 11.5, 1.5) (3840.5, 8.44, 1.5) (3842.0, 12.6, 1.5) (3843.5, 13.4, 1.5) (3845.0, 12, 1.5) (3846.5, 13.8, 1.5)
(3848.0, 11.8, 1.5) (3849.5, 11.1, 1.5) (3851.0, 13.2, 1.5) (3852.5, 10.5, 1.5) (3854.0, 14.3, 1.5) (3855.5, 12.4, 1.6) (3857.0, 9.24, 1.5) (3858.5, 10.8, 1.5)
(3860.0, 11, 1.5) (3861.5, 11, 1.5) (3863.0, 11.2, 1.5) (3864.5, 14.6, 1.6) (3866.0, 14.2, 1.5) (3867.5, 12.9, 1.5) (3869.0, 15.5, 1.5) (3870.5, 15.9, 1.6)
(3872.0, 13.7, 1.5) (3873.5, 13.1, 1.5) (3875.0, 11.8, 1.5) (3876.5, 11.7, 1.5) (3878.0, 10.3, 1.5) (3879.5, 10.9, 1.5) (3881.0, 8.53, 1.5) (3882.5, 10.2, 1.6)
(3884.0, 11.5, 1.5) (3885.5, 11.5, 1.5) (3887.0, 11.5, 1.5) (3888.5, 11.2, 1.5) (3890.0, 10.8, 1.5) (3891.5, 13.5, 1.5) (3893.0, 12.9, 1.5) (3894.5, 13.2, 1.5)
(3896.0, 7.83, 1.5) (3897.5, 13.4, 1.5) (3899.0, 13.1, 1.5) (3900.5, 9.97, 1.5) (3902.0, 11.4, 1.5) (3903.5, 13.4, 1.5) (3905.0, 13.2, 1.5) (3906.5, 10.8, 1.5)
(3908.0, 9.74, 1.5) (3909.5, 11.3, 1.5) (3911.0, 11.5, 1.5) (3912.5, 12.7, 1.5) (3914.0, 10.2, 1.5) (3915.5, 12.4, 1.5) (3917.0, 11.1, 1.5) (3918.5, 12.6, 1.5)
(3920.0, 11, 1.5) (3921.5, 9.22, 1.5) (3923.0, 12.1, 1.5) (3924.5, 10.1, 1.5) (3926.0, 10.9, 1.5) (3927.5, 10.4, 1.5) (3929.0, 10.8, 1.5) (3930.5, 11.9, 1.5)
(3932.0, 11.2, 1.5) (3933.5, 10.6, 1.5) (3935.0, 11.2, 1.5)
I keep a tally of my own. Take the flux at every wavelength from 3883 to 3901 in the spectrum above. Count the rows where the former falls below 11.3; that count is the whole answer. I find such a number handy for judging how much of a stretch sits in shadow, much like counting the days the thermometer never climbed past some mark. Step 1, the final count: 4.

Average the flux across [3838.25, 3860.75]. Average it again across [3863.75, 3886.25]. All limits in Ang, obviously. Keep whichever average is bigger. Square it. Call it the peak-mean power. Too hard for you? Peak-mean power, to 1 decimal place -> 154.3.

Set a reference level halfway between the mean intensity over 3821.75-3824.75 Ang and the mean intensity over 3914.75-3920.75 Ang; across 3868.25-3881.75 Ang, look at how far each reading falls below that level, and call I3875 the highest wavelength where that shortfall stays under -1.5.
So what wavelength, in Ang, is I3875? 3873.5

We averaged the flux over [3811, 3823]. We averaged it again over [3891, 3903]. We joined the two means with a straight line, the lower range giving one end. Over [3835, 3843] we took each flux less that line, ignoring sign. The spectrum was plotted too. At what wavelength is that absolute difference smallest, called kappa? 3842.0 Ang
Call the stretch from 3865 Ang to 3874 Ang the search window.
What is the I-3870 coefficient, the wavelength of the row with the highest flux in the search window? 3870.5 Ang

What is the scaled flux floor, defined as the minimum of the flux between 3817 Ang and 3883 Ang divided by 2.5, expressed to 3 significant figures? 3.33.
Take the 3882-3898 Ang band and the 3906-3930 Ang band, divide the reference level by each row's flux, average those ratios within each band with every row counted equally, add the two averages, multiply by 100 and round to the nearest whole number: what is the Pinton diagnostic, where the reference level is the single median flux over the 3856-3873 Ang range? 231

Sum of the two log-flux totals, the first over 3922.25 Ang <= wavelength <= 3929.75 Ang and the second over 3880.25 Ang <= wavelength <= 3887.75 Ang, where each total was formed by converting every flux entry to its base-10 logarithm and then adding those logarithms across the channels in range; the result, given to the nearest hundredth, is 10.30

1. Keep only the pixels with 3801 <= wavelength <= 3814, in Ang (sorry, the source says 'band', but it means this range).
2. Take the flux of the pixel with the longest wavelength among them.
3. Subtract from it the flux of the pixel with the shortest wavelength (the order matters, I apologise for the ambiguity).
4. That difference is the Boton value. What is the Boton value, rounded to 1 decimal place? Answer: 1.7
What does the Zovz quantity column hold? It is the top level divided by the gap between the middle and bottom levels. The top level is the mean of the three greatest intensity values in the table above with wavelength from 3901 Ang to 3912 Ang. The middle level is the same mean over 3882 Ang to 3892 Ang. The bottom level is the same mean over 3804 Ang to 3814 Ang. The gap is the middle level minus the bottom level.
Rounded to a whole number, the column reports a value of -12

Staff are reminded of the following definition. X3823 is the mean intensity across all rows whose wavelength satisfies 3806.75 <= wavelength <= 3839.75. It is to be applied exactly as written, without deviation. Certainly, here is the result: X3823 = 11.9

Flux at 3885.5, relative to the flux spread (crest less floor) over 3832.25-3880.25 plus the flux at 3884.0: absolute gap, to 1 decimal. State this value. 7.6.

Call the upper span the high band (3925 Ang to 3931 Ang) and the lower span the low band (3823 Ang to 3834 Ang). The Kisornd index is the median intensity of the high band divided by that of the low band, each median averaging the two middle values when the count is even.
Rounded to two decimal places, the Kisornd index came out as 0.96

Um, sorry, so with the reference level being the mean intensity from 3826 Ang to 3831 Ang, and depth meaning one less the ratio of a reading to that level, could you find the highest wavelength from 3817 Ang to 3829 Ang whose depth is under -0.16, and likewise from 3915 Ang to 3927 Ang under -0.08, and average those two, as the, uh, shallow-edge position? 3872.0 Ang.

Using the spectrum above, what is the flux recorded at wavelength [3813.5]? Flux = 13.3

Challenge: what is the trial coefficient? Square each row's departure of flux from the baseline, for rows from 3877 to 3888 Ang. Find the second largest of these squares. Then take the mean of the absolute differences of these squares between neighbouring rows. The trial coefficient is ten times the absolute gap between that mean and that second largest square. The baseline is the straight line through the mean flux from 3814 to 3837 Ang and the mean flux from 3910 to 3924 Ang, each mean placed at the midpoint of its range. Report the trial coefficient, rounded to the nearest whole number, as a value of 14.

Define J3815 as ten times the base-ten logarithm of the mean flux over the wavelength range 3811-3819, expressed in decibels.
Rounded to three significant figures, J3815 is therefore 11.2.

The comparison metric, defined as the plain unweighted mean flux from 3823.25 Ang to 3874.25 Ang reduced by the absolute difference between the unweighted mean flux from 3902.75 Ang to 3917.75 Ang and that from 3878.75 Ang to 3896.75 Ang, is 11.59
